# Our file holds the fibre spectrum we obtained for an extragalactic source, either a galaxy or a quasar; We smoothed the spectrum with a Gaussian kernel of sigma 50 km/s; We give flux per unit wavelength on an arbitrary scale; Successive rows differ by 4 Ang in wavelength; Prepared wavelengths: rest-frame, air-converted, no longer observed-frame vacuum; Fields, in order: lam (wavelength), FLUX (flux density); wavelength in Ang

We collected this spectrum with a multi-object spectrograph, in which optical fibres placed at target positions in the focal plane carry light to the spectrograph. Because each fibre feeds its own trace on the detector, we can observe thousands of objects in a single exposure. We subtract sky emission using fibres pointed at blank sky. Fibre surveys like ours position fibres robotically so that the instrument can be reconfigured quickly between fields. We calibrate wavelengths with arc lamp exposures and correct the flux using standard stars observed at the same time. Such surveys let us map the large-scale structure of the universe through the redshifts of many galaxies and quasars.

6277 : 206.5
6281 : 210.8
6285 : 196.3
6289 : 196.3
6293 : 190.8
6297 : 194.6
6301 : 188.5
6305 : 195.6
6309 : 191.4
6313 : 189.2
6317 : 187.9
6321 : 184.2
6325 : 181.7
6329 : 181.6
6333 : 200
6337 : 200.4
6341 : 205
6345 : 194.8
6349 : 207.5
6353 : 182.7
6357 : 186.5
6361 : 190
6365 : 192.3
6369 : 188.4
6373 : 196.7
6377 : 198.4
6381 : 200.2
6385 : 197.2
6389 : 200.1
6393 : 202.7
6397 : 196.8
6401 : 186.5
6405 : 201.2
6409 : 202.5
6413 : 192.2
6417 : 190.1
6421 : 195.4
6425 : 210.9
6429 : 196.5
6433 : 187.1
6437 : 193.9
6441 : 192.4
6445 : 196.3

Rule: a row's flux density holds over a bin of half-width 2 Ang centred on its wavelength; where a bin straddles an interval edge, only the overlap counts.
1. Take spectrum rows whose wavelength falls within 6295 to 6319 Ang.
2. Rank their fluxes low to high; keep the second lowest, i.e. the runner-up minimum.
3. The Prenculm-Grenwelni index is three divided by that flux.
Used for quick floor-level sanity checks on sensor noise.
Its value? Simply 0.0159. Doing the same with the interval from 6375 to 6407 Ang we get 0.0152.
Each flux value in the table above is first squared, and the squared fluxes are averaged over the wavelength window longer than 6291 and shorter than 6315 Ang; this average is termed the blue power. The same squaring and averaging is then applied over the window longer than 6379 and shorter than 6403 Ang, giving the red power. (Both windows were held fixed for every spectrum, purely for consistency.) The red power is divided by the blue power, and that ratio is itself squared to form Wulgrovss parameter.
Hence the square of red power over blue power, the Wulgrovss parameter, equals 1.12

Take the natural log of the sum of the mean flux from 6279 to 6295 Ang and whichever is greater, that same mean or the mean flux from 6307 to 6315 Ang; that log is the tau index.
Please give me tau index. 5.98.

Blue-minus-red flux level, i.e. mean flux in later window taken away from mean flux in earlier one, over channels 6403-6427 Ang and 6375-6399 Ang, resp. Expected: 0.5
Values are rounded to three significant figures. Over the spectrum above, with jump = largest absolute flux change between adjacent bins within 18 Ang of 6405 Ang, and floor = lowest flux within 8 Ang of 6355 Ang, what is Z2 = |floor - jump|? 168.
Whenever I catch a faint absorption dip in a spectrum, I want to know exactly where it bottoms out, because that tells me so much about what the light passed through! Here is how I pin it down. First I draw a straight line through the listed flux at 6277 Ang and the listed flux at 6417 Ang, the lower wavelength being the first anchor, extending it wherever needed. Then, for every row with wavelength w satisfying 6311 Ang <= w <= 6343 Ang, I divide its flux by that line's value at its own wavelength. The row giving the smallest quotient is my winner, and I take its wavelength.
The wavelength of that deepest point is 6325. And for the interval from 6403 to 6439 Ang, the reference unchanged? 6433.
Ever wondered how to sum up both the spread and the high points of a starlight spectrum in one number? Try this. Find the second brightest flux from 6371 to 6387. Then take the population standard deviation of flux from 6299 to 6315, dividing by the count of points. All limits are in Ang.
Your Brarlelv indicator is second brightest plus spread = 201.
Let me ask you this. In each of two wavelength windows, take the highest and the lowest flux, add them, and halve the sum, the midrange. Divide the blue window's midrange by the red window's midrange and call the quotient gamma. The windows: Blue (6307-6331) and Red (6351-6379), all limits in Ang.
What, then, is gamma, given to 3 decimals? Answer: 0.979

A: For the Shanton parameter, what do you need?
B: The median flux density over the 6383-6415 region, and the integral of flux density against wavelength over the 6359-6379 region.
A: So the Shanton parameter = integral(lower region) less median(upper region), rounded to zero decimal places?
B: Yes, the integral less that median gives 3665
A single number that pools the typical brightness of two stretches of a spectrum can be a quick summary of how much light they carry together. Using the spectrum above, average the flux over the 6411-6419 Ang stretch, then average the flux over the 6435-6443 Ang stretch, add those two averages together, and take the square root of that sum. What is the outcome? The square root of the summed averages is 19.6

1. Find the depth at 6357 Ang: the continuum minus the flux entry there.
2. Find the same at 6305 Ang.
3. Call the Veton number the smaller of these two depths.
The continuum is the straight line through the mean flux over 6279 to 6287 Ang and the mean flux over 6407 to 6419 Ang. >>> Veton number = 6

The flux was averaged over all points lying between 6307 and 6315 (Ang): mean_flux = 190.3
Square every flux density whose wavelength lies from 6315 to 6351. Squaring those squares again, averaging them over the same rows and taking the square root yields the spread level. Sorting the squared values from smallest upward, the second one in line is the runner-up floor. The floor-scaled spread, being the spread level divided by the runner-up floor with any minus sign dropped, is 1.14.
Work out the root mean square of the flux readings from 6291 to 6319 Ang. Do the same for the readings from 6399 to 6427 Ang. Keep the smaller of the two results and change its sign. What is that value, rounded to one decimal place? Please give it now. -191.2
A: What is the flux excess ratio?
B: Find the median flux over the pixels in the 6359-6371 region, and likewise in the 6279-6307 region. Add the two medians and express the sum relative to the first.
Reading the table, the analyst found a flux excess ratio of 2.03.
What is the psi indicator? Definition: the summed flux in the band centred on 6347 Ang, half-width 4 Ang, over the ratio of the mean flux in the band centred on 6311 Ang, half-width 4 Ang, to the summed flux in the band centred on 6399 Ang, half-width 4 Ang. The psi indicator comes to 810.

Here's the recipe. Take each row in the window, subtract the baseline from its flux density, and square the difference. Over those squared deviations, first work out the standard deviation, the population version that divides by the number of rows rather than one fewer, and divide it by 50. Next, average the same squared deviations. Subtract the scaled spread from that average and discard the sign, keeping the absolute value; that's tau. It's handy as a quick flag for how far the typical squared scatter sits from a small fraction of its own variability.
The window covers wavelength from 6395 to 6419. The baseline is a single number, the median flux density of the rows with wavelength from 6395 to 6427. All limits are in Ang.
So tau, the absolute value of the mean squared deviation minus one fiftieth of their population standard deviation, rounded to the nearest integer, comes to 35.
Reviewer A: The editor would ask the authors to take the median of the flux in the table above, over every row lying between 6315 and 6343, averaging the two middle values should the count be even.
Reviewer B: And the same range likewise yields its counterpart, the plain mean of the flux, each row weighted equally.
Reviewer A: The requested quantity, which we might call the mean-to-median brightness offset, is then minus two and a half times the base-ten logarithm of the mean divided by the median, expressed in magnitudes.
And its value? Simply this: -0.021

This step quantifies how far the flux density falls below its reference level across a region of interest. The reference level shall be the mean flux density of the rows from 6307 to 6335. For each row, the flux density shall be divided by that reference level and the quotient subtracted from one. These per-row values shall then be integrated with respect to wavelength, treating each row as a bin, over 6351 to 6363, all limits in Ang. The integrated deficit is 0.10 Ang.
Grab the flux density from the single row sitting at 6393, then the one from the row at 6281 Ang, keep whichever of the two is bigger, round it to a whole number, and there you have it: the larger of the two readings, 211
